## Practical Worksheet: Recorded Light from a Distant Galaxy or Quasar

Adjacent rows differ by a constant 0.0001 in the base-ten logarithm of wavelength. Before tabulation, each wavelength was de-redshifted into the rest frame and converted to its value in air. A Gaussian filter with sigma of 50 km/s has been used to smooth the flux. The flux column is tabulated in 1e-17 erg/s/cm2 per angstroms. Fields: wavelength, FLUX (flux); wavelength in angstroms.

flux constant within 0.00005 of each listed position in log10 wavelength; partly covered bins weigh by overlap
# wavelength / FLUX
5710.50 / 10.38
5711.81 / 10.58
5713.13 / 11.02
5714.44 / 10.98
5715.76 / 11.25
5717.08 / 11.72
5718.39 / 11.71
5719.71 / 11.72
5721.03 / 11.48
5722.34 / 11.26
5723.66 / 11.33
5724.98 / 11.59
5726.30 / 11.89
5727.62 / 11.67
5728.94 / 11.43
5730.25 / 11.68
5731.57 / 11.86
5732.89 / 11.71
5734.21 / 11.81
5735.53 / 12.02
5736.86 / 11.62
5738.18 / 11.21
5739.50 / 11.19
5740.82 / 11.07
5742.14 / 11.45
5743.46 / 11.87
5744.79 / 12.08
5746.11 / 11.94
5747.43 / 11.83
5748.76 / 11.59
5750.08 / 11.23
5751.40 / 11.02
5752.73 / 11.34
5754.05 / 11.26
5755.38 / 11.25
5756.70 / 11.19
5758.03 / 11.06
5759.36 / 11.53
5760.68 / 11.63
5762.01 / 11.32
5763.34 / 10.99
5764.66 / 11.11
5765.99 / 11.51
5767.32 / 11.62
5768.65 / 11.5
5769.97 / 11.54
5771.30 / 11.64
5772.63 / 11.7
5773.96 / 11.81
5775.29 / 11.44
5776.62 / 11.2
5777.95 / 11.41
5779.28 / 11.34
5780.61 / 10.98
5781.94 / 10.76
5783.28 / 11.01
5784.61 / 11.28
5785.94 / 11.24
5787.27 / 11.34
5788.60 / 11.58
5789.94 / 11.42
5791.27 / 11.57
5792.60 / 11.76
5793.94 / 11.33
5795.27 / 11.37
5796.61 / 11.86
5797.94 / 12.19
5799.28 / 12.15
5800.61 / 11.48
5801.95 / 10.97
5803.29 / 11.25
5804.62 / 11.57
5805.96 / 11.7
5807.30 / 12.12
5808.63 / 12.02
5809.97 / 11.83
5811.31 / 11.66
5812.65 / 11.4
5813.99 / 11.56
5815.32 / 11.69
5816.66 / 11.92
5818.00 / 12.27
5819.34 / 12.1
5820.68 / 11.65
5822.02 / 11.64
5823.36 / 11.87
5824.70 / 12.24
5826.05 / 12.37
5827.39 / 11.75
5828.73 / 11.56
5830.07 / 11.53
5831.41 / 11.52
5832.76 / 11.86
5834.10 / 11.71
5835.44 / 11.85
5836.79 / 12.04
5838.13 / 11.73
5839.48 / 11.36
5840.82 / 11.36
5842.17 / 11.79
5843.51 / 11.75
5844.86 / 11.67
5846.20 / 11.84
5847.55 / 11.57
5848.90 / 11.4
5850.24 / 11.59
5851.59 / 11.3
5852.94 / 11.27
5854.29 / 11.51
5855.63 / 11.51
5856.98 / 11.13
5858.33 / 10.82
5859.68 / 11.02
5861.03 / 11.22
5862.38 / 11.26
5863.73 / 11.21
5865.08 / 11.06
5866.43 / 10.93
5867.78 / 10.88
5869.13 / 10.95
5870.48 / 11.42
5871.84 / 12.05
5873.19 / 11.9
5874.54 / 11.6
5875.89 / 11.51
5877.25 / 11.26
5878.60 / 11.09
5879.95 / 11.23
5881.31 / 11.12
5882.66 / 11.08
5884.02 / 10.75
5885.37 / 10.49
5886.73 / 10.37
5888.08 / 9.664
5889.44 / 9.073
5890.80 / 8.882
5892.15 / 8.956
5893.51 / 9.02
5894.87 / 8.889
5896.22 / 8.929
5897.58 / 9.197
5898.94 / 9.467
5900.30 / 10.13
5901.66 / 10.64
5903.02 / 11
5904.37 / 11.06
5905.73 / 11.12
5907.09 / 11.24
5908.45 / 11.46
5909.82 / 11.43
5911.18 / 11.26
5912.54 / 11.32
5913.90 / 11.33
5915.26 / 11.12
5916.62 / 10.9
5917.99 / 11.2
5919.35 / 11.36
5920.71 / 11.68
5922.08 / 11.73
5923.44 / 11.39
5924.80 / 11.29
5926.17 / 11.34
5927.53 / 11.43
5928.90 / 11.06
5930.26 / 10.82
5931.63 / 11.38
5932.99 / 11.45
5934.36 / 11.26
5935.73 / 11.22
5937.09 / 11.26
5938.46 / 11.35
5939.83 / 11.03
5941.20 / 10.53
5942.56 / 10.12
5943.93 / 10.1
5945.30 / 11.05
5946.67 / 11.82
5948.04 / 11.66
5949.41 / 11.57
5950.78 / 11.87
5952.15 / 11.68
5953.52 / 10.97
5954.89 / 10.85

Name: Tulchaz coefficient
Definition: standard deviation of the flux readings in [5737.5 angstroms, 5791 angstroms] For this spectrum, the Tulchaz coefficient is 0.29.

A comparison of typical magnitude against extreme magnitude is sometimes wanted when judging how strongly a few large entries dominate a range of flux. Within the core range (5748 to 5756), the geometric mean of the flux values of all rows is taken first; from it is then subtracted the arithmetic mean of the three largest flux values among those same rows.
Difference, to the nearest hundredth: -0.12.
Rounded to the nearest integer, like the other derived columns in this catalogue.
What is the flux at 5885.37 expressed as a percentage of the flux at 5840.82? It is 92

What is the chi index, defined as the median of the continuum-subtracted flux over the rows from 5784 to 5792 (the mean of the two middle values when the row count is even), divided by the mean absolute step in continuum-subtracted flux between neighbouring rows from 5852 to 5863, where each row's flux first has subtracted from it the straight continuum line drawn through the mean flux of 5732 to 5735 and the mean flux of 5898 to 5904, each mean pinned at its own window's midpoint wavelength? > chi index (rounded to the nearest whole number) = 0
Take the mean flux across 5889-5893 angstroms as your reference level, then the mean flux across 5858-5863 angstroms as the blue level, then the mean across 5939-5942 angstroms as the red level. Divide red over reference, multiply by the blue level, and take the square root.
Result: 3.65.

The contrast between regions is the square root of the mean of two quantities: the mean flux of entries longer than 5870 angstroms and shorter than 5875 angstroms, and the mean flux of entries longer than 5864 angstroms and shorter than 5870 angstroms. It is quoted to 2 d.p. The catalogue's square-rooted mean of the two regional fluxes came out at 3.37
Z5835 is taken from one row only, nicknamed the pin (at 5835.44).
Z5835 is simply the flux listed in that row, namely 11.85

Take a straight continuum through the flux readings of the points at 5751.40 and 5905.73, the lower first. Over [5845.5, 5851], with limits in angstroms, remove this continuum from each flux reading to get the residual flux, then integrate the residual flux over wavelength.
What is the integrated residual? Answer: 2.8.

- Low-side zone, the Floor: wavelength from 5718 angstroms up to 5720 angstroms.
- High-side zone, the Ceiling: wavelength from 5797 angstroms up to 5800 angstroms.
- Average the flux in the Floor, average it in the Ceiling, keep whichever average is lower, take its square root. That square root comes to 3.42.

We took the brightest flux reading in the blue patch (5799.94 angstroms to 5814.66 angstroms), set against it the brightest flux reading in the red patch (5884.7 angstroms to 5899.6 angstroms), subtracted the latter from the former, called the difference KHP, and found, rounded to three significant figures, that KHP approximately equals 1.63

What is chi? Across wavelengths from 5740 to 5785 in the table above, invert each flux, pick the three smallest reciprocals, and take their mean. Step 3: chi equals 0.0836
